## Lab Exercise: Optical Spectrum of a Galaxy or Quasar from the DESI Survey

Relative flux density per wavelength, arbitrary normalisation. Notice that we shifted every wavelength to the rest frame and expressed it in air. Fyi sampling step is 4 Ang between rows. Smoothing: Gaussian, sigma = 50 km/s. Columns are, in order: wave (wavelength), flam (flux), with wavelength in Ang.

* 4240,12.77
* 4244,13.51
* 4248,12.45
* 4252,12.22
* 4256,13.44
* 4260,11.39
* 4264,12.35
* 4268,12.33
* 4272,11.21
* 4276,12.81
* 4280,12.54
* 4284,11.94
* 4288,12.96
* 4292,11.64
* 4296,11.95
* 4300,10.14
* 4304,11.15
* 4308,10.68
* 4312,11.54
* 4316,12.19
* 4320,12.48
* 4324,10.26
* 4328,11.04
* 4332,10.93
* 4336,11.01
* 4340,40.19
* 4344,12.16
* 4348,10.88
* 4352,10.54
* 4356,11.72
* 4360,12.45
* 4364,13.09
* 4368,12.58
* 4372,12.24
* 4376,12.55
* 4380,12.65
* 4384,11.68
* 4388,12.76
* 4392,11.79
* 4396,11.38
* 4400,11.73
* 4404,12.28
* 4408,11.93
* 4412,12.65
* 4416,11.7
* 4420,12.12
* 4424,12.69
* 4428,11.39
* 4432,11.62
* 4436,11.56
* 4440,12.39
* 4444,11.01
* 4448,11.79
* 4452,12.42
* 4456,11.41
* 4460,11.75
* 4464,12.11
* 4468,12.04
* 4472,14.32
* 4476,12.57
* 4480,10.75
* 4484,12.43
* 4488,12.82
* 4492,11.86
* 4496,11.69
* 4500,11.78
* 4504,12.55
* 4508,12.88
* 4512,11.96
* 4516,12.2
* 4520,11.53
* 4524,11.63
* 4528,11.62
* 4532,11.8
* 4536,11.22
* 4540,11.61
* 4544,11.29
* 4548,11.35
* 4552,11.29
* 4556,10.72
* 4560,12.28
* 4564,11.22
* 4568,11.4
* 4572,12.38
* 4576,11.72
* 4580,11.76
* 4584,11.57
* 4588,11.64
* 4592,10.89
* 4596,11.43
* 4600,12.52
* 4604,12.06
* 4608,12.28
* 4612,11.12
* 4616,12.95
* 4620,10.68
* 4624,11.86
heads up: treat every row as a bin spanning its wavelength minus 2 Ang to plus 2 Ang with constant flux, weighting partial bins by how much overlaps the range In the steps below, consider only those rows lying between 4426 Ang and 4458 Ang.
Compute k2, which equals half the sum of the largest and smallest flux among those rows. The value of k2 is 11.7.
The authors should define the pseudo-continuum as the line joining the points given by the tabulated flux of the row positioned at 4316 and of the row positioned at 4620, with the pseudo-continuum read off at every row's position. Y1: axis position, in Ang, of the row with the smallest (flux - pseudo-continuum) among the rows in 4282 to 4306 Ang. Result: 4300 Ang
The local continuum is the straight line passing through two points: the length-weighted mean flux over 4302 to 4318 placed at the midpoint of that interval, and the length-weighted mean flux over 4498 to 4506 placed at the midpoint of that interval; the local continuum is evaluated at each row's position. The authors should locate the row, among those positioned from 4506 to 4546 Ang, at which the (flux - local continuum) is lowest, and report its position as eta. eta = 4536 Ang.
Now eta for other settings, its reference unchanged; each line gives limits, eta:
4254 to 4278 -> 4272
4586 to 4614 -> 4592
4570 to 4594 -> 4592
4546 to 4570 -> 4556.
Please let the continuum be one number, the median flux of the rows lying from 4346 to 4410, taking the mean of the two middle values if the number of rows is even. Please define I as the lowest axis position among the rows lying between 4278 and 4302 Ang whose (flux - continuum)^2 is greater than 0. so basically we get 4280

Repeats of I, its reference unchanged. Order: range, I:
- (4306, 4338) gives 4308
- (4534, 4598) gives 4536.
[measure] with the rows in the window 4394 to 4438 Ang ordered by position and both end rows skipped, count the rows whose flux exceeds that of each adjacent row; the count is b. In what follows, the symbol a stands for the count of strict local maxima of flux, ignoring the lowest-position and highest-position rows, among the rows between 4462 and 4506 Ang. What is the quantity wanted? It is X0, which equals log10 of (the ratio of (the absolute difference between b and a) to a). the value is 0.00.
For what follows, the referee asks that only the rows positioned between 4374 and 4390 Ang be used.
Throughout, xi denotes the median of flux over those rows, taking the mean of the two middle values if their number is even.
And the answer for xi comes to 12.6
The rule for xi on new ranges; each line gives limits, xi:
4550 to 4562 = 11.3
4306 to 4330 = 11.3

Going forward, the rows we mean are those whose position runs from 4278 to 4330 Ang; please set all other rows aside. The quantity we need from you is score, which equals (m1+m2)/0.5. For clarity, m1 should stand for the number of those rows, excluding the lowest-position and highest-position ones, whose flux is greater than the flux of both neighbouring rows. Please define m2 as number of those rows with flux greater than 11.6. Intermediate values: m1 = 4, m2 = 7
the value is 22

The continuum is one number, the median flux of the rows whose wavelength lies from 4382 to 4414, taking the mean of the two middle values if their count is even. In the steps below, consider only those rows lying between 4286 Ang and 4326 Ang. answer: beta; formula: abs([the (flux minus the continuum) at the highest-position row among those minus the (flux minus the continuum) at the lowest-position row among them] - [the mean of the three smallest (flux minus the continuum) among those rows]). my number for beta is 1.2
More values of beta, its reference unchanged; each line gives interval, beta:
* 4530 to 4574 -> 1.4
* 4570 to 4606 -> 0.2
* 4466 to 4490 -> 0.9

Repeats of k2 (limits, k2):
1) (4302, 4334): 11.4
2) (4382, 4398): 12.1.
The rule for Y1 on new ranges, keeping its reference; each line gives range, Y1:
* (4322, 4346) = 4324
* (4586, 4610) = 4592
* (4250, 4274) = 4272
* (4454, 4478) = 4456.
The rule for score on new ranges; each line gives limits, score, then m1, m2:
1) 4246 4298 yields 30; 4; 11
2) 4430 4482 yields 26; 4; 9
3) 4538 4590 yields 20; 4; 6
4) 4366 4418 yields 32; 4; 12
